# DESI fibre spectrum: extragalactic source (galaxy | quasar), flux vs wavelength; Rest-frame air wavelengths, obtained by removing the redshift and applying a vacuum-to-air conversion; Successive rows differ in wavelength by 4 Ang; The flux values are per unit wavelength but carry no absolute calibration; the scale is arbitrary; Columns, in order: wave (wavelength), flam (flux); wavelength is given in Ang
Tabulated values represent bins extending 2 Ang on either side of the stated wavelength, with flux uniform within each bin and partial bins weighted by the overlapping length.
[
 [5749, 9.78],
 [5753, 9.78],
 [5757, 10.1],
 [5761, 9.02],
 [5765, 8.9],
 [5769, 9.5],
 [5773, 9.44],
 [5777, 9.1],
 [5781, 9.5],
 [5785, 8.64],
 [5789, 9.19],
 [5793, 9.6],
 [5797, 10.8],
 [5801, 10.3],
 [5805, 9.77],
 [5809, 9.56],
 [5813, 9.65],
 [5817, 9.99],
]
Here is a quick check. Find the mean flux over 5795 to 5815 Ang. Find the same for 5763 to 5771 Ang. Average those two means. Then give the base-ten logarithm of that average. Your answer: 0.983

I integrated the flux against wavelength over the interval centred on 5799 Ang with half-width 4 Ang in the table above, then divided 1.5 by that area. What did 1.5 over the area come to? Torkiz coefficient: 0.0178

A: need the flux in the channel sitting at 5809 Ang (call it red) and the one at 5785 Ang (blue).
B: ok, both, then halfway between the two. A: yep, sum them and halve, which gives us 9.1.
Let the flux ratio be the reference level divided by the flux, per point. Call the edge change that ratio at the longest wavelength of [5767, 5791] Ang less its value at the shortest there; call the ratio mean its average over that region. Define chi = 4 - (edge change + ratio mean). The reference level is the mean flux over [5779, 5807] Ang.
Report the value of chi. 2.91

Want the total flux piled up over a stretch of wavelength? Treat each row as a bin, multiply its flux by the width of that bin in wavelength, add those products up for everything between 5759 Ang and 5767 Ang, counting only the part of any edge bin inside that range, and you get 72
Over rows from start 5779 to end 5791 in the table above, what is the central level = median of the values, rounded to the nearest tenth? 9.2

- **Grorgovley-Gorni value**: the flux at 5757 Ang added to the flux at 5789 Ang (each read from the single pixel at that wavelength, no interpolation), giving 19.3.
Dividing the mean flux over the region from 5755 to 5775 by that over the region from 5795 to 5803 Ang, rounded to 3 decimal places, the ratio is 0.890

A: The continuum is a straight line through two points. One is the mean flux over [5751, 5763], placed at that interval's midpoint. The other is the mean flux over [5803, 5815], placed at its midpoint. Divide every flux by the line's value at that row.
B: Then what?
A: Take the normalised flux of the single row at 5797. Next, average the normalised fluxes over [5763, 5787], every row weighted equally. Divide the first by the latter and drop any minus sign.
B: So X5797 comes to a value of 1.18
